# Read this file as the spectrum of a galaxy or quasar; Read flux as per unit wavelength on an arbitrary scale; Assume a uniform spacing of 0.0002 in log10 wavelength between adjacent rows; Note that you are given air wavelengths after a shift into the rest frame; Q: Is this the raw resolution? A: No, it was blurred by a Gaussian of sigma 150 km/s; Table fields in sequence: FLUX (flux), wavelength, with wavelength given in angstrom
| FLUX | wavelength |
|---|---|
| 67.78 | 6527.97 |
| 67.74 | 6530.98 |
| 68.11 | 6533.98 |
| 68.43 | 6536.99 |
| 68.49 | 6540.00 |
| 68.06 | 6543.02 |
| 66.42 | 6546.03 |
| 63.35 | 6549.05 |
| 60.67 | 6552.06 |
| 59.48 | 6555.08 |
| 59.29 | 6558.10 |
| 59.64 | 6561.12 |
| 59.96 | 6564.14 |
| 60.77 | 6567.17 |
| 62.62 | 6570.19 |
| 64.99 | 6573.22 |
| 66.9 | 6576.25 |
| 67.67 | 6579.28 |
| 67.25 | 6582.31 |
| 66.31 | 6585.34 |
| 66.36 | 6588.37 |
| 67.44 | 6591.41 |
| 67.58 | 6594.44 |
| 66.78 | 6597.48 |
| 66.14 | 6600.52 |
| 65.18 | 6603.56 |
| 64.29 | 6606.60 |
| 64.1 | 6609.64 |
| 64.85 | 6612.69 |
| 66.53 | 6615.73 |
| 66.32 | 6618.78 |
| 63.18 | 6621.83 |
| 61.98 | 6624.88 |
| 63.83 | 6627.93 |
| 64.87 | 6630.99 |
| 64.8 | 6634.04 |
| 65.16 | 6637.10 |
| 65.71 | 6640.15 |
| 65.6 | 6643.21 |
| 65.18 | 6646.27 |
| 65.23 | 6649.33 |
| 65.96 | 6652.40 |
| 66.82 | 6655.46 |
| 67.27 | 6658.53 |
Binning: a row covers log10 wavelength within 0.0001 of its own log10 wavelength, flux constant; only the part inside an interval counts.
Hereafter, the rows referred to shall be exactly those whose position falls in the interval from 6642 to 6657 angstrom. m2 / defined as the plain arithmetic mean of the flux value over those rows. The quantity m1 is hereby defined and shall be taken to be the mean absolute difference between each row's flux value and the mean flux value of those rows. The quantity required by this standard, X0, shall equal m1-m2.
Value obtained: -65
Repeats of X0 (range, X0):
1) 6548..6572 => -60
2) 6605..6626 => -63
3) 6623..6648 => -64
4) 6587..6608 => -65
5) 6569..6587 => -65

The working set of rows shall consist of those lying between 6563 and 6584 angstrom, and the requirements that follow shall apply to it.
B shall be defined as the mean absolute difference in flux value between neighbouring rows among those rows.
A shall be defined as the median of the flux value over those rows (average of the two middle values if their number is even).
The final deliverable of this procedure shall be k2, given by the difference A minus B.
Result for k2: 63.6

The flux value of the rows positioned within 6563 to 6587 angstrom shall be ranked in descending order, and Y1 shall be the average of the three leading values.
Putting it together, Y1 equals 67.3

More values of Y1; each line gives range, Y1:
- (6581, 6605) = 67.4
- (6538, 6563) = 67.7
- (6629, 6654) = 65.8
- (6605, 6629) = 65.9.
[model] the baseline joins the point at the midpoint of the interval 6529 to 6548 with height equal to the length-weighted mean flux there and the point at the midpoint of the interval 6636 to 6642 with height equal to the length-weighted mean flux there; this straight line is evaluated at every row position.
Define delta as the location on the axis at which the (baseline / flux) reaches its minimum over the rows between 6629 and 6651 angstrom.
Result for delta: 6640.15 angstrom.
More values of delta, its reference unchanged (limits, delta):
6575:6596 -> 6594.44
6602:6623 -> 6615.73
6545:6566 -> 6546.03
